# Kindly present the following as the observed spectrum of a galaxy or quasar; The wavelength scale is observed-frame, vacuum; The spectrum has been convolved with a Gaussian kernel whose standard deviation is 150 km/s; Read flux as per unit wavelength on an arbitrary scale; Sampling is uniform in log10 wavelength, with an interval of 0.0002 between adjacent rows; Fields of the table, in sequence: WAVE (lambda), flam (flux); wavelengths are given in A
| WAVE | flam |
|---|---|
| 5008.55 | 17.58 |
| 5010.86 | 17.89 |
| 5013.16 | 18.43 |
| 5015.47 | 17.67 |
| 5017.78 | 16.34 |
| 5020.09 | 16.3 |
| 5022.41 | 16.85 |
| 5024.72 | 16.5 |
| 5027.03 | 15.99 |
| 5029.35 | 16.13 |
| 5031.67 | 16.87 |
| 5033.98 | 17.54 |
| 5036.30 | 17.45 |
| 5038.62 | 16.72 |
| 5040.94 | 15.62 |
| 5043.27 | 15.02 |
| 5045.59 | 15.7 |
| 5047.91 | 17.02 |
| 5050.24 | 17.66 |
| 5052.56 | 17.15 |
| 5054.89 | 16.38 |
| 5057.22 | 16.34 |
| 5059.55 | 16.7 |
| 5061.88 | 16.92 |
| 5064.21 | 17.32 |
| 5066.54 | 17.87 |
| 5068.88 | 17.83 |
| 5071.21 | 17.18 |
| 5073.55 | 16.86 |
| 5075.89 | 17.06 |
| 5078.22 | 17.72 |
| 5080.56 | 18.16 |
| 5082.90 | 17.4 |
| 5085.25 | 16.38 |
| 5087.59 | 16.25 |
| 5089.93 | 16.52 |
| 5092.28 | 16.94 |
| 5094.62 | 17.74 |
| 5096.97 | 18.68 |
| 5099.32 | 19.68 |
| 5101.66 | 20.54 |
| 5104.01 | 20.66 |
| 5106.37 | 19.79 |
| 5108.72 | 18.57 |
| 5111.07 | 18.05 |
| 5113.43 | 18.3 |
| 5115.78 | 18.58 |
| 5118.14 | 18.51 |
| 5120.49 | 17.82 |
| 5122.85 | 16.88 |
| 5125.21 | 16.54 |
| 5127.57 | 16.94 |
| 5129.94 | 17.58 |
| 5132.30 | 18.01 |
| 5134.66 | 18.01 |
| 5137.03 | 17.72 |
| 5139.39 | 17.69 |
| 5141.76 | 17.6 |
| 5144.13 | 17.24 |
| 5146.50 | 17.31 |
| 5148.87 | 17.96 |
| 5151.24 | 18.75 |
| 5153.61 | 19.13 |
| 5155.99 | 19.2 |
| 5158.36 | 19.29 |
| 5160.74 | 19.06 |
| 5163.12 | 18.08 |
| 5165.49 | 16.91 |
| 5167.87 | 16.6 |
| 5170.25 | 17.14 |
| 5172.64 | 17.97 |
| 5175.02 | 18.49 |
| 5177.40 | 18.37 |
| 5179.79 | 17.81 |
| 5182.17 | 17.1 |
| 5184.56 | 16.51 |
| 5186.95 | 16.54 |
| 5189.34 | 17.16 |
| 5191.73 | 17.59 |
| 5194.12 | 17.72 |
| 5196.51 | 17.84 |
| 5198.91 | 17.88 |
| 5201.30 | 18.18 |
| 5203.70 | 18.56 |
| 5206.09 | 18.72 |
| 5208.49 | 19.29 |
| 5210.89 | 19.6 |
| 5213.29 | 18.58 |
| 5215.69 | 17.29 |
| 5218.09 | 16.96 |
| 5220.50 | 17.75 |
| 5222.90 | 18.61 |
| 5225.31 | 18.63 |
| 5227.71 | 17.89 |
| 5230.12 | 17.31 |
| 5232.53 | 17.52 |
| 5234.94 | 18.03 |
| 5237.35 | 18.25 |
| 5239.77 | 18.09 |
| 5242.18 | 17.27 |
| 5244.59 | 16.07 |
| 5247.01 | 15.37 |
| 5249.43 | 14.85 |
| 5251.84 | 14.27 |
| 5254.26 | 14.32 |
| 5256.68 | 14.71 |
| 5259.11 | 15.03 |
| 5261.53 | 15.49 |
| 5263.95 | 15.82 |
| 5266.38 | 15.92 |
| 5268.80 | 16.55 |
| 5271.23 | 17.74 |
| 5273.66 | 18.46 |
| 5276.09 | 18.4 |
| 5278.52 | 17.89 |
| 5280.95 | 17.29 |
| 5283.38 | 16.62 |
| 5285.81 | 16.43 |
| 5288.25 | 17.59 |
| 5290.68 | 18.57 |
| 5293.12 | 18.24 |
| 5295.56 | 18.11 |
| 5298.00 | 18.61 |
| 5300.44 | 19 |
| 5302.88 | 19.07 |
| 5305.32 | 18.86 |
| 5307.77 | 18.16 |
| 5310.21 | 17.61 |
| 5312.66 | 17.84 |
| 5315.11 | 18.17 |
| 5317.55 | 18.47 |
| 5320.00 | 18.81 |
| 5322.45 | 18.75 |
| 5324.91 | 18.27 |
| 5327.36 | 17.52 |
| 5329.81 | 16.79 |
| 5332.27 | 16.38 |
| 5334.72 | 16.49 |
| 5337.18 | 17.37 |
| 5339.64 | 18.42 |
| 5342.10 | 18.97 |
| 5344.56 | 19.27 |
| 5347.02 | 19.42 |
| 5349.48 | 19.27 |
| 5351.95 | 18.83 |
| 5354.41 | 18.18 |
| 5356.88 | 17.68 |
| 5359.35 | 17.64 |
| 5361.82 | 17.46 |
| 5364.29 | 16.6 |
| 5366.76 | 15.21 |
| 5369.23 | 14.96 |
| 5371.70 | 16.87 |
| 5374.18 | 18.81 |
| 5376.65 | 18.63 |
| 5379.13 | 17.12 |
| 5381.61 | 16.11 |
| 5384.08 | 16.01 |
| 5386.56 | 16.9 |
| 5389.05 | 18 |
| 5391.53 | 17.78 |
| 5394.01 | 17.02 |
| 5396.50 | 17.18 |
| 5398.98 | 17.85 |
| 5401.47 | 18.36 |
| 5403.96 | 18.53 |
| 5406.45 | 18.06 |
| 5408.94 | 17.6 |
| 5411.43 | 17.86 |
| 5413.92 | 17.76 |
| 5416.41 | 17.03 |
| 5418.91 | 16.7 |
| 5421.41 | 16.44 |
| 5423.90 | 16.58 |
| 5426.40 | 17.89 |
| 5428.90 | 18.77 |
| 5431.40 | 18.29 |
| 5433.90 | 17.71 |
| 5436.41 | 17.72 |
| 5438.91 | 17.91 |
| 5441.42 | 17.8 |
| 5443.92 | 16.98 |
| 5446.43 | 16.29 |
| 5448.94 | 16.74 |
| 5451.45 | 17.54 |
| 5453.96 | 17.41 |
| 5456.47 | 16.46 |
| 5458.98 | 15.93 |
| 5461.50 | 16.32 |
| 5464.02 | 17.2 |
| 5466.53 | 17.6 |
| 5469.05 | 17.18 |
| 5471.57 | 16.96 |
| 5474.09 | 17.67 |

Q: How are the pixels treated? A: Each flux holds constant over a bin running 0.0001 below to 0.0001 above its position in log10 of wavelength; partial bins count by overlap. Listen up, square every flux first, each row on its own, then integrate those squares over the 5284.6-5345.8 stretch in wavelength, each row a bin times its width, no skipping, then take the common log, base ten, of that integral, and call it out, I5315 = 4.30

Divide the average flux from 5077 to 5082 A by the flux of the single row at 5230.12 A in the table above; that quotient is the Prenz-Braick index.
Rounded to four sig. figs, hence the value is 1.036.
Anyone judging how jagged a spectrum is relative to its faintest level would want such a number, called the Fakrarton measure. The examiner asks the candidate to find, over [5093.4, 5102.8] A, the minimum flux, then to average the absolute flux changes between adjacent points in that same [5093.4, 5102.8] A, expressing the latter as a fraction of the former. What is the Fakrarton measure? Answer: 0.0526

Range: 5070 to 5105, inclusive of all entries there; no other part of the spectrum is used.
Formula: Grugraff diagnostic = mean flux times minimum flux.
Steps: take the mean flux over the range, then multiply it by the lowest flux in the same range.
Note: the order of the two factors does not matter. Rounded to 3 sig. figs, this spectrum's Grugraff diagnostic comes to 290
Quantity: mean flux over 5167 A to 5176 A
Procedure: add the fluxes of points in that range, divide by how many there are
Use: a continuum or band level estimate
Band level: 17.6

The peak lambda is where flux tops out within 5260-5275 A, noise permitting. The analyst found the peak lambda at 5273.66 A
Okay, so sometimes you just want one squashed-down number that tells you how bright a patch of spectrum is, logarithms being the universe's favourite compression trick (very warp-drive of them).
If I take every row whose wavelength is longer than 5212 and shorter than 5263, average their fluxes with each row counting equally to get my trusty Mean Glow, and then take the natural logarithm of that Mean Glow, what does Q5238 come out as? 2.82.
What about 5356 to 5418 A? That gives 2.85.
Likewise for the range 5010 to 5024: 2.85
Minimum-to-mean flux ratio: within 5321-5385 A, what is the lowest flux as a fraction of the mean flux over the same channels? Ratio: 0.85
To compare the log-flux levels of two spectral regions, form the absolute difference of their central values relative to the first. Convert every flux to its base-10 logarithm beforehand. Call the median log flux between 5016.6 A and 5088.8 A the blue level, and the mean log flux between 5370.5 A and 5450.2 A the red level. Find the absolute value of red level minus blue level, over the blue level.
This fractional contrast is 0.012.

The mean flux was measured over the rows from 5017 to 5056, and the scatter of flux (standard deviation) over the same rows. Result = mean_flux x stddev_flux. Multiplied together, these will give 12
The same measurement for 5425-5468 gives 13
